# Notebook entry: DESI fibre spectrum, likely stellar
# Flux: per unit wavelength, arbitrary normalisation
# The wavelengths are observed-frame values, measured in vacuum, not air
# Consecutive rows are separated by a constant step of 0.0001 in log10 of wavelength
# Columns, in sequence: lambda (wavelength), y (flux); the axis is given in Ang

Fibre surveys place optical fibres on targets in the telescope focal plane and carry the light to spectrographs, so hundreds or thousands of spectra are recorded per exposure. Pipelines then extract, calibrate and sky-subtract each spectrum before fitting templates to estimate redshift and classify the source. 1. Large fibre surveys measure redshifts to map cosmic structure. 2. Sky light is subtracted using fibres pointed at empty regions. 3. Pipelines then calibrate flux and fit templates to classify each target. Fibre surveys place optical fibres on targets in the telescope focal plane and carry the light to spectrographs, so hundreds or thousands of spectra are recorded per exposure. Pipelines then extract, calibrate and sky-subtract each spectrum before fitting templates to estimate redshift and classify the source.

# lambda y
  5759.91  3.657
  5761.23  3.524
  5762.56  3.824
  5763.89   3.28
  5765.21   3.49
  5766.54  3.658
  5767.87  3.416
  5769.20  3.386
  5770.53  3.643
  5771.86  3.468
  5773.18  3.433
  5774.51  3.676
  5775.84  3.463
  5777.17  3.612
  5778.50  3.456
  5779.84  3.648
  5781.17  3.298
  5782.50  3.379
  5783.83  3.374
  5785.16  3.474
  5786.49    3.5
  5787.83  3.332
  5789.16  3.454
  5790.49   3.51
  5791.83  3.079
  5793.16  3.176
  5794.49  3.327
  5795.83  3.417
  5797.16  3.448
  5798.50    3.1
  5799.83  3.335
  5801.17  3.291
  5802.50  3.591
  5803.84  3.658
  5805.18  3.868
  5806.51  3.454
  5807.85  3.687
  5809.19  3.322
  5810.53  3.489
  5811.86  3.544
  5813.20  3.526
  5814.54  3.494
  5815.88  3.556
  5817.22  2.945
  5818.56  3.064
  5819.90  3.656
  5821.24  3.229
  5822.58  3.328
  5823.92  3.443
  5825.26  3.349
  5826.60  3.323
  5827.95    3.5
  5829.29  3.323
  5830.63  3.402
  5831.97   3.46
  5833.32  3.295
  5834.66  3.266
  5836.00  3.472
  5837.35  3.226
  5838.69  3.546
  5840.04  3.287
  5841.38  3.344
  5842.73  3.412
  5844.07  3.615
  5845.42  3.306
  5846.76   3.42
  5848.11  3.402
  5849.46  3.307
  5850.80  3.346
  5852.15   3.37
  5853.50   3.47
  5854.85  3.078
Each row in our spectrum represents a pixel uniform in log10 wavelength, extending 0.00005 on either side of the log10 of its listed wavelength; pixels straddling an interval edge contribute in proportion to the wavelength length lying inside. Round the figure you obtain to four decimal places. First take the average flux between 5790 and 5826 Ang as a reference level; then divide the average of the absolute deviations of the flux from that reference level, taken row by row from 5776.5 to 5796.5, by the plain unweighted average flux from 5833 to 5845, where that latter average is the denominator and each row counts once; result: 0.0335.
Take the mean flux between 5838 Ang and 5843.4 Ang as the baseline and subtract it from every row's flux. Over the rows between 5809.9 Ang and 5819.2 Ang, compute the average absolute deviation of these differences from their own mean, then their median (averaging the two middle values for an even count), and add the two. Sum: 0.31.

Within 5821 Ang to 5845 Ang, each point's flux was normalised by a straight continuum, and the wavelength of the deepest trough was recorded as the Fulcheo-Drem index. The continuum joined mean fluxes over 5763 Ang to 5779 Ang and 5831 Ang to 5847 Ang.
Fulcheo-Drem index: 5821.24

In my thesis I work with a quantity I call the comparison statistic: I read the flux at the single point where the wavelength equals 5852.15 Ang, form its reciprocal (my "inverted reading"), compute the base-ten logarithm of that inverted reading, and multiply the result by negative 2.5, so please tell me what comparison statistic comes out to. 1.32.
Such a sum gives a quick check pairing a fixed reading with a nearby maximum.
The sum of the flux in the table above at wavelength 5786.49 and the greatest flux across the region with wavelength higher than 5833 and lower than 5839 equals 7.05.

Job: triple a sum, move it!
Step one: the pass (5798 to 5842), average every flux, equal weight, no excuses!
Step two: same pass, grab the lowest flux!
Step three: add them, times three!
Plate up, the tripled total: 19.1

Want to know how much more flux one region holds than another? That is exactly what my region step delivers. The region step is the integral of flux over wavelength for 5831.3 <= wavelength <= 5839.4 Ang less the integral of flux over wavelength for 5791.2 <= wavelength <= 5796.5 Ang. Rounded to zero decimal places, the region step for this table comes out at 10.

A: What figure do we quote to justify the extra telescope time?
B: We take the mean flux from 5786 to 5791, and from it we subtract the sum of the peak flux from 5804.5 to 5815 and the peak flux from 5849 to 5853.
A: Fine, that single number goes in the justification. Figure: -3.79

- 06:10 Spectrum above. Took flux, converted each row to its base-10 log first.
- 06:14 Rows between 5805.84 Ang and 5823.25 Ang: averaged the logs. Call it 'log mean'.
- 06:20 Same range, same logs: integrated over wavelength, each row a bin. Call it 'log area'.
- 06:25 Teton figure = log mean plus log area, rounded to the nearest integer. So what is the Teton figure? 10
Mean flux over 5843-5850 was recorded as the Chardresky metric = 3.41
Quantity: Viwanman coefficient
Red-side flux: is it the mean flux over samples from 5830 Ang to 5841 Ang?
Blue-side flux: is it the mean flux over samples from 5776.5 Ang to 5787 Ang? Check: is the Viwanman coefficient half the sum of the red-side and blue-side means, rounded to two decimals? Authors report 3.42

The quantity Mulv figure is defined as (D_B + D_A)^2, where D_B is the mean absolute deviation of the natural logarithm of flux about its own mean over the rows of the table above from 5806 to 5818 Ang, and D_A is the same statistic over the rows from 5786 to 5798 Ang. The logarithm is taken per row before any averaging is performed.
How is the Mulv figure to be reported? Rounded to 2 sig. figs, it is 0.0060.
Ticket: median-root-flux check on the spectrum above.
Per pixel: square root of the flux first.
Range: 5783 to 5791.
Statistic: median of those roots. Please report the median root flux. 1.861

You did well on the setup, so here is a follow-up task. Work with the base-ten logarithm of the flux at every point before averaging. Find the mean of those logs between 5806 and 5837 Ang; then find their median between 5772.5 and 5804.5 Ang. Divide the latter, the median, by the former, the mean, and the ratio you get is 1.01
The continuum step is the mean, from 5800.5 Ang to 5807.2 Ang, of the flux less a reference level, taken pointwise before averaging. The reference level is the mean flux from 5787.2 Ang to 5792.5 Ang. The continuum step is 0.23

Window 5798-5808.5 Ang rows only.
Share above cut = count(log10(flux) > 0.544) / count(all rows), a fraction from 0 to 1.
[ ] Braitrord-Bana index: 0.50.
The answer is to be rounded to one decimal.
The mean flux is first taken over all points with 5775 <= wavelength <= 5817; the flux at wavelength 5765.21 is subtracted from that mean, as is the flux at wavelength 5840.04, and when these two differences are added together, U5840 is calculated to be 0.1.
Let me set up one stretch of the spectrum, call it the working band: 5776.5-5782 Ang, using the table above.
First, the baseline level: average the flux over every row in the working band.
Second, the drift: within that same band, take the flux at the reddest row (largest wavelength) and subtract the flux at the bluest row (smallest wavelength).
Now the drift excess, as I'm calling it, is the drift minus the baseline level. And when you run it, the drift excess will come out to -3.8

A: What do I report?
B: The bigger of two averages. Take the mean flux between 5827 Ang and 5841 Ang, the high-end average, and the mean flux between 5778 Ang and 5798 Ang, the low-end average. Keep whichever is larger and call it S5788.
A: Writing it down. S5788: 3.39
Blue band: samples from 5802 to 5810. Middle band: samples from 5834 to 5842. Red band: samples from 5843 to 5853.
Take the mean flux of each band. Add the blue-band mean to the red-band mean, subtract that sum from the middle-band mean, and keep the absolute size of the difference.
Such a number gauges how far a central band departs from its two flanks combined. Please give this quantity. 3.6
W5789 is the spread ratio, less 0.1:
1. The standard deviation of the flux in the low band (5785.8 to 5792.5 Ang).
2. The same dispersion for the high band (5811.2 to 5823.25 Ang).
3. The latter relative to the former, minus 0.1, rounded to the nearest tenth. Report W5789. 1.3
